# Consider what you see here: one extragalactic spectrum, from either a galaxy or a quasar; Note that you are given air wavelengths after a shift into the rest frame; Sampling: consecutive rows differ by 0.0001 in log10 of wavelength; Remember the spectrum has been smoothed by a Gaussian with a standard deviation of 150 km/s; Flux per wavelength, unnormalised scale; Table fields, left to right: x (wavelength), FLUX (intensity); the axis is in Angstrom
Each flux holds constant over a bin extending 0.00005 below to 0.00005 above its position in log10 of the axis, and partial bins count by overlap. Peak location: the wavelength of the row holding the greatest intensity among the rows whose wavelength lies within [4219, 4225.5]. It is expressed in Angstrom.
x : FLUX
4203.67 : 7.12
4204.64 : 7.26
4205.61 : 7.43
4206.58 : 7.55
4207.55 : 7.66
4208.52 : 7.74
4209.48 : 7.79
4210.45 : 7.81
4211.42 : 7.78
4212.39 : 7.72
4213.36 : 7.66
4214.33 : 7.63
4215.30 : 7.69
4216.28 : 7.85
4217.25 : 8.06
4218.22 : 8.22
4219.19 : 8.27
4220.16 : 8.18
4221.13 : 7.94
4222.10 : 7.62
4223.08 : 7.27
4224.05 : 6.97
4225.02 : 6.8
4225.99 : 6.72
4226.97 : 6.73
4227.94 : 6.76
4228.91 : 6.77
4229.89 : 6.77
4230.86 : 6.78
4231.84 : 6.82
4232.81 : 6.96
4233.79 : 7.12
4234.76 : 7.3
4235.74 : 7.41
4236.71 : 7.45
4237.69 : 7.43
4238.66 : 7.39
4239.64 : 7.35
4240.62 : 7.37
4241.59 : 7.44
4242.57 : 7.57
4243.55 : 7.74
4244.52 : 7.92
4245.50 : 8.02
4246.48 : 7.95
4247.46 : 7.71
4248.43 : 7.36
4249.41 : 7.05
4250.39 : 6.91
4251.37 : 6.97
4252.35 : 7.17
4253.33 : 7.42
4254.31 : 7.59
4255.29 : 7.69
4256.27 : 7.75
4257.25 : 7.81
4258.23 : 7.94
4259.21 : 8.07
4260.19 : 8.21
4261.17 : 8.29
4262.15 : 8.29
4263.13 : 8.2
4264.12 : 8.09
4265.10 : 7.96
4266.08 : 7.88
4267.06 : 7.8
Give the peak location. 4219.19 Angstrom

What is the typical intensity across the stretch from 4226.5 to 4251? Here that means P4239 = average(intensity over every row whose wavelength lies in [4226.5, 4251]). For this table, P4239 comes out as 7.28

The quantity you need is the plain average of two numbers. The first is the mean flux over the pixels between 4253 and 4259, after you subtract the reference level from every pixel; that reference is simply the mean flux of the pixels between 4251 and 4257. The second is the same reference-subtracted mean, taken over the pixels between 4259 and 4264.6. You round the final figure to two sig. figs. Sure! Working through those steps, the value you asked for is 0.51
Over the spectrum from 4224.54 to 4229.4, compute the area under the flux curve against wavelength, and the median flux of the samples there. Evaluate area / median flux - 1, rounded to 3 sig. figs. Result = 3.86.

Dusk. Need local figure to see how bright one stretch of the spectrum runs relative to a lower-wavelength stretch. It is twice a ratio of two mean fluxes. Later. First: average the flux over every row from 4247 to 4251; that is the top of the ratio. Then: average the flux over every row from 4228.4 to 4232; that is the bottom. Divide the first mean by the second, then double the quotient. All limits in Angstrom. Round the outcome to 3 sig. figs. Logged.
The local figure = 2.14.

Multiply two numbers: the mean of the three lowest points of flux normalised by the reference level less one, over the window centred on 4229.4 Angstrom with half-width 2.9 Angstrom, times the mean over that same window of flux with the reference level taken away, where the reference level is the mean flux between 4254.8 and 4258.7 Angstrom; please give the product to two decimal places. 0.14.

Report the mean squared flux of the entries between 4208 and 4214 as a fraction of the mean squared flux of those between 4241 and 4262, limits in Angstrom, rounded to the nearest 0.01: 1.02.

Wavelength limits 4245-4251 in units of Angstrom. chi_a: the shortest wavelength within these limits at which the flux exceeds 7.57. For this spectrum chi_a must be 4245.50 Angstrom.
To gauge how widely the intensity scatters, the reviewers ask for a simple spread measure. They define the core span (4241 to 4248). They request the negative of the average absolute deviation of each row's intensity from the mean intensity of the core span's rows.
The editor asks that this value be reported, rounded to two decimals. -0.17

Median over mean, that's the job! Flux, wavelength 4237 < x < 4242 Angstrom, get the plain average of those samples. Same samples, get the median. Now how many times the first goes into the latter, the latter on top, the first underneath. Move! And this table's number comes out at 1.00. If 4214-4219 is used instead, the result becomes 0.99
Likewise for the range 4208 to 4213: 1.00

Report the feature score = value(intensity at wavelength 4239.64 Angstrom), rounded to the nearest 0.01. 7.35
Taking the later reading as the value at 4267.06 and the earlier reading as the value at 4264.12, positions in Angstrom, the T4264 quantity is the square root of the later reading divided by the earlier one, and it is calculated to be 0.98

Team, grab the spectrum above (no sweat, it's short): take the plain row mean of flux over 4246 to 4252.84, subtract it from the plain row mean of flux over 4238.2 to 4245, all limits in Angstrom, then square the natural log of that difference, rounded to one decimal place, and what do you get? 2.1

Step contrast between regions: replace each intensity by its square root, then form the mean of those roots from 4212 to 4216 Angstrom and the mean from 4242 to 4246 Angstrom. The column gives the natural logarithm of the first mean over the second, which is -0.009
